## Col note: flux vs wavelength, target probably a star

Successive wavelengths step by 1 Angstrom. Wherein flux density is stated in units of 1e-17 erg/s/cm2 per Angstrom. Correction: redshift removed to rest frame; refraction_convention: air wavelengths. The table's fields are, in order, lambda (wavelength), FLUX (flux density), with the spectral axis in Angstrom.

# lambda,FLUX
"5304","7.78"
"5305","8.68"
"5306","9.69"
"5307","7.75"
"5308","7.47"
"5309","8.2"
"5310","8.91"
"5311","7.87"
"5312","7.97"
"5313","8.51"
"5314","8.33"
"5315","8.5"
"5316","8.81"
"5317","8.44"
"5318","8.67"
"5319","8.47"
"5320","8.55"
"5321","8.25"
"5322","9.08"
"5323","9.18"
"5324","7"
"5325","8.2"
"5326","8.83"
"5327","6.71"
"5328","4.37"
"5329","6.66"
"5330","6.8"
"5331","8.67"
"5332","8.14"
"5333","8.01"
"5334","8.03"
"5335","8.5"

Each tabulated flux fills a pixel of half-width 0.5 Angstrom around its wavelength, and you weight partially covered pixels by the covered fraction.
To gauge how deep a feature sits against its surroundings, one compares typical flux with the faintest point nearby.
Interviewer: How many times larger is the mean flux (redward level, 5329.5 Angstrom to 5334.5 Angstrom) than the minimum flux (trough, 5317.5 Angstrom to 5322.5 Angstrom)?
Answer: 0.96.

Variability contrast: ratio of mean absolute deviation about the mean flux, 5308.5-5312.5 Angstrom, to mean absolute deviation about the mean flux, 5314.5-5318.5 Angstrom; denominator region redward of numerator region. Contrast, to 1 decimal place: 2.5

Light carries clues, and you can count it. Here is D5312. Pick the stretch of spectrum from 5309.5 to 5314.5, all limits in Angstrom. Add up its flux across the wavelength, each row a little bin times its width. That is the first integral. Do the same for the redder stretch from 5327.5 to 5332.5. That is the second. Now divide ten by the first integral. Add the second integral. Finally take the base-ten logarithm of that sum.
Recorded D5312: 1.54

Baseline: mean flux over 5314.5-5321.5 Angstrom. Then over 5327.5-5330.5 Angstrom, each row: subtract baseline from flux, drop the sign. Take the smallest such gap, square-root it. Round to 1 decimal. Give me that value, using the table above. 1.3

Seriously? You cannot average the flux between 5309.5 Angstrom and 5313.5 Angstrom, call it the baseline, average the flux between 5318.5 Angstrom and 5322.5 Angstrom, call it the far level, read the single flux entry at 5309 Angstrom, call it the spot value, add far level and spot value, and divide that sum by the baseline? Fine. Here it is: 2.02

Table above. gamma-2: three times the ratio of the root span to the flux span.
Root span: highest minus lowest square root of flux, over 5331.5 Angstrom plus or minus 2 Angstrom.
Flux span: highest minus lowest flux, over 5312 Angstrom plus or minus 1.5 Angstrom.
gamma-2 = 1.6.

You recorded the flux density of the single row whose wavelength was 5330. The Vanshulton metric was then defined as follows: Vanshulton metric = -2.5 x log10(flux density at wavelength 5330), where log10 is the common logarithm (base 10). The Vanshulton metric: -2.08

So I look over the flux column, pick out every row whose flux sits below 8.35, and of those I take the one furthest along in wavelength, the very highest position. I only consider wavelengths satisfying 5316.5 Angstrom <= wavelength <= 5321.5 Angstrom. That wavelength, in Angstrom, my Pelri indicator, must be 5321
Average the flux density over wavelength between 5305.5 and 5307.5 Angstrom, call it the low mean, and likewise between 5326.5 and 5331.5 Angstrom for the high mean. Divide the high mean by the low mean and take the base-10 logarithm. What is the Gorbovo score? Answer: -0.12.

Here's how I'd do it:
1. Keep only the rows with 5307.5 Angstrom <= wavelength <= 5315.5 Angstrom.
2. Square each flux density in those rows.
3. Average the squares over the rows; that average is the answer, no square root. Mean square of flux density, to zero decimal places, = 68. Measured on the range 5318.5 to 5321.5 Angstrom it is 71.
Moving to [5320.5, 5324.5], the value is 71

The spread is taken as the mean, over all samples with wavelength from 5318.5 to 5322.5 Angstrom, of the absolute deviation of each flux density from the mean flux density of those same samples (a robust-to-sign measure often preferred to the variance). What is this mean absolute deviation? 0.25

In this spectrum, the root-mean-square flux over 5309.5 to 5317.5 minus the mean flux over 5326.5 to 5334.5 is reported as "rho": 1.3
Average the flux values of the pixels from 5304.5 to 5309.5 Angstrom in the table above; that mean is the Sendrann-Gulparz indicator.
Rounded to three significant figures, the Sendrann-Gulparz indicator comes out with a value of 8.36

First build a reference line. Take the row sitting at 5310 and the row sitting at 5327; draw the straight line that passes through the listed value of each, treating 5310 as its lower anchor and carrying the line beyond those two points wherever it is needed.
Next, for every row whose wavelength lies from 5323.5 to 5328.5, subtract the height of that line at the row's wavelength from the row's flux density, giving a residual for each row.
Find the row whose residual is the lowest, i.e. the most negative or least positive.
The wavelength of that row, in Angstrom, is 5328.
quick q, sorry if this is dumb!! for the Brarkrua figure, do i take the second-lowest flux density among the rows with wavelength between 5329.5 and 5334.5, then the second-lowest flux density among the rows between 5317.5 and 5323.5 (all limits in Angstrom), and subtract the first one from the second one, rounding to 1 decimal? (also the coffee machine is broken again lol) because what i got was 0.5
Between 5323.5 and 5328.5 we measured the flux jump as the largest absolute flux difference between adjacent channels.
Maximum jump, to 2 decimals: 2.34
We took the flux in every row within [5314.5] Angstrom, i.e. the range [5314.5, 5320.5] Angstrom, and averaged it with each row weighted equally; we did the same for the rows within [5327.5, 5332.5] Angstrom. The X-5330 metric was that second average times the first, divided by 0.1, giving 594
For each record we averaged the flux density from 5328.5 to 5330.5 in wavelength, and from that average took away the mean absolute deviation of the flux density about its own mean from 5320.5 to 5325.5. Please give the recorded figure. 6.1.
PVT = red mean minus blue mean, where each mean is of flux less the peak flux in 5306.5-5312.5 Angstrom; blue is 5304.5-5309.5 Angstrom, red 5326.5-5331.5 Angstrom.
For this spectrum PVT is -1.7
